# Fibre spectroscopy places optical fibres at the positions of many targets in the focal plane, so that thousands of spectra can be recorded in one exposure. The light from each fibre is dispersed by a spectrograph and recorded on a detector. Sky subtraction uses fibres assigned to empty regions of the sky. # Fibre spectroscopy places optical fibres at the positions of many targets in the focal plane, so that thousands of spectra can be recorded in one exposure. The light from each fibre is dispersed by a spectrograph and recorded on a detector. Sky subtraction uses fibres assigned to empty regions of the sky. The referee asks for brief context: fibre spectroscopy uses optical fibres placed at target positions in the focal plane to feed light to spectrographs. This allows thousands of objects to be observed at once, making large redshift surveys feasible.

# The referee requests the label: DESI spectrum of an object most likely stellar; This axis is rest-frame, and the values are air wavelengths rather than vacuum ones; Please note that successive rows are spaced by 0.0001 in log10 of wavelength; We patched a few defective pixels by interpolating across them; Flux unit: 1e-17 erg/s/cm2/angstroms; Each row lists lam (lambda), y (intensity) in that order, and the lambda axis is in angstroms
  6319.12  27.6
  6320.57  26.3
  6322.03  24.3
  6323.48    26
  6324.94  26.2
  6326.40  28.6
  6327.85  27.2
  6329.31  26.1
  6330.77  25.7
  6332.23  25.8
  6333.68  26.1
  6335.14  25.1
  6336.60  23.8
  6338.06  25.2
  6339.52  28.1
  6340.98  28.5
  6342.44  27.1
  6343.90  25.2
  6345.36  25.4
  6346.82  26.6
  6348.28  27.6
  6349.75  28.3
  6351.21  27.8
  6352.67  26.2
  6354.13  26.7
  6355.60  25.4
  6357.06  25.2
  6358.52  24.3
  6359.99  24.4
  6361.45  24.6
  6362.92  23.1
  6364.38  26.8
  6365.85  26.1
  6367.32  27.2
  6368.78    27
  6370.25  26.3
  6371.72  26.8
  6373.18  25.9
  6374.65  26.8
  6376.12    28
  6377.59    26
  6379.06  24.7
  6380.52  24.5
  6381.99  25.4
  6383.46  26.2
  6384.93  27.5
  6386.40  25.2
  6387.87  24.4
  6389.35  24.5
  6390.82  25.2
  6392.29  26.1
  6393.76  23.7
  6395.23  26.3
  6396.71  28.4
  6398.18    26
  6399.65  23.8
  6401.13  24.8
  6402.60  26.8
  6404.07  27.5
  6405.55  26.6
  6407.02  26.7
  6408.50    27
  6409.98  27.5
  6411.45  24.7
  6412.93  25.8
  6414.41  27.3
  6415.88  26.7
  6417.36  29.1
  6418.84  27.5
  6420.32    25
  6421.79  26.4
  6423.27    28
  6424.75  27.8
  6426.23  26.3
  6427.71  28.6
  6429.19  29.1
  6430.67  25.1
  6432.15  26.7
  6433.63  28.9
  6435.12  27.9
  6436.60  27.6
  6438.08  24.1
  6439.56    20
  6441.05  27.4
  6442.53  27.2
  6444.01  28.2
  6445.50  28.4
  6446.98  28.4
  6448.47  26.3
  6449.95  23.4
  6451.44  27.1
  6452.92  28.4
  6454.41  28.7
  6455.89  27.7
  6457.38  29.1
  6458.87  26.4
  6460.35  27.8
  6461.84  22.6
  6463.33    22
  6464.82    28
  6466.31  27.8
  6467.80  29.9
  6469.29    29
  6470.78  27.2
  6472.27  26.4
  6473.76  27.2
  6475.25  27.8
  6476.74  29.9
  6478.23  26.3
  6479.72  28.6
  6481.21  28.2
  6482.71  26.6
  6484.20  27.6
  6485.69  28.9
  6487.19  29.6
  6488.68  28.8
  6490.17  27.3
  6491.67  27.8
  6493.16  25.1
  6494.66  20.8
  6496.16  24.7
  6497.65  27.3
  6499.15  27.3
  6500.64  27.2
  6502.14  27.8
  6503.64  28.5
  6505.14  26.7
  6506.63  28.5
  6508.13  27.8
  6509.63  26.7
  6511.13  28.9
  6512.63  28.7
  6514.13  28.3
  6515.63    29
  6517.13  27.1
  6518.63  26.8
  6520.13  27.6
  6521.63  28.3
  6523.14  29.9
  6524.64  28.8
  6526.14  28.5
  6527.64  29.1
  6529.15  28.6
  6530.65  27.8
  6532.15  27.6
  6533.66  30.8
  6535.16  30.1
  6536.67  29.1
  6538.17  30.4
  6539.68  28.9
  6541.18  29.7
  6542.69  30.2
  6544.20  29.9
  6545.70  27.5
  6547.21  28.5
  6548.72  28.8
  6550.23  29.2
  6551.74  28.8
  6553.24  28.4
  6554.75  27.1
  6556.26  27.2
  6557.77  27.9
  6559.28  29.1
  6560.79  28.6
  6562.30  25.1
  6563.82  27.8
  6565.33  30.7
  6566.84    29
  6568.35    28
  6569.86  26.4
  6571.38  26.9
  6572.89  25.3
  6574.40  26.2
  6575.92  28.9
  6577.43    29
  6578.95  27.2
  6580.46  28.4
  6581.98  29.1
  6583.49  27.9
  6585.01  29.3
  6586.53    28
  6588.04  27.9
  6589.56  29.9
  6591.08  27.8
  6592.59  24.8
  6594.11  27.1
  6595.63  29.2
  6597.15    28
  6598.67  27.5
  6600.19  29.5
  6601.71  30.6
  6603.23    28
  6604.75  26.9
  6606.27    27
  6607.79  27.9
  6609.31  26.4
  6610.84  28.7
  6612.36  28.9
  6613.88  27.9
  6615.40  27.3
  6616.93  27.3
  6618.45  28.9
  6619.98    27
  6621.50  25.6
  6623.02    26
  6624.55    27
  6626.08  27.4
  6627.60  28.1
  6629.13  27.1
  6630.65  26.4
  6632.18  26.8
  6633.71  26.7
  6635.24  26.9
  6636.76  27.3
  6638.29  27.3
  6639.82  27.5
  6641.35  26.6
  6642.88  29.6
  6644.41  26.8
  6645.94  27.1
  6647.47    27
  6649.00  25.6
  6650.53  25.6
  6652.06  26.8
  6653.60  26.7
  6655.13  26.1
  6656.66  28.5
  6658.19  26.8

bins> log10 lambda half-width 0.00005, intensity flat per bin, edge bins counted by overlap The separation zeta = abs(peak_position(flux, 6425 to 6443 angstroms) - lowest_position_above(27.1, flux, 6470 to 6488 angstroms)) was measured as 41.6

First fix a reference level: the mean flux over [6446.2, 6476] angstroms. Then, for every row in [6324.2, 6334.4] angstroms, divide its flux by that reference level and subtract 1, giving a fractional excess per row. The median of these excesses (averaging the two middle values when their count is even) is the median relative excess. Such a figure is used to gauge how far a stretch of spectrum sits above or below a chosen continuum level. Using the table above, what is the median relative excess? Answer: -0.04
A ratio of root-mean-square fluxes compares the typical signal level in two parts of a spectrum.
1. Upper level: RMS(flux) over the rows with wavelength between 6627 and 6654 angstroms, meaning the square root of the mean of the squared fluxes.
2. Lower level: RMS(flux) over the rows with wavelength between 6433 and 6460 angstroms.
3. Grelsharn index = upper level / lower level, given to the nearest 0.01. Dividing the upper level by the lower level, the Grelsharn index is 1.00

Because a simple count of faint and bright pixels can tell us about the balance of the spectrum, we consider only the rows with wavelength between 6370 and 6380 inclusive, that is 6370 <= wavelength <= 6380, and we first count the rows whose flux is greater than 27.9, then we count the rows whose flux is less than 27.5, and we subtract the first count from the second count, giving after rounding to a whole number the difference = 5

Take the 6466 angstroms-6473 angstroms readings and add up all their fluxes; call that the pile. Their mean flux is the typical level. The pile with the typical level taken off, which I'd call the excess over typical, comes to 112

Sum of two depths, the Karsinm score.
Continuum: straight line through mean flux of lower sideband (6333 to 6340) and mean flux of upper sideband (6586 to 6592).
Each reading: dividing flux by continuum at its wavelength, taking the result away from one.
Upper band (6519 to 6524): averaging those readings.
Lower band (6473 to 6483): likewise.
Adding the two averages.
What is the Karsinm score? -0.06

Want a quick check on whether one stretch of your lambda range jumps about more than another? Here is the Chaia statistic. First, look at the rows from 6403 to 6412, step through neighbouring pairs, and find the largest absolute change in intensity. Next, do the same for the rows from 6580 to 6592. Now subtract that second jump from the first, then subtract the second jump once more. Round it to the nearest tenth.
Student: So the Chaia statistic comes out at -1.4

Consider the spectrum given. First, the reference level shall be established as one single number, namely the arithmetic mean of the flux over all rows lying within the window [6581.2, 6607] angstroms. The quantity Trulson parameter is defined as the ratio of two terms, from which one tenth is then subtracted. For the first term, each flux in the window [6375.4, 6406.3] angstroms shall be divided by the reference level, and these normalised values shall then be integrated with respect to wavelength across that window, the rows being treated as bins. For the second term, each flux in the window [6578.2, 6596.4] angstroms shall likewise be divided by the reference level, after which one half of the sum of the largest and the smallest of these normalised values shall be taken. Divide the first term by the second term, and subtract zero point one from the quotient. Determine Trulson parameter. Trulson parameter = 29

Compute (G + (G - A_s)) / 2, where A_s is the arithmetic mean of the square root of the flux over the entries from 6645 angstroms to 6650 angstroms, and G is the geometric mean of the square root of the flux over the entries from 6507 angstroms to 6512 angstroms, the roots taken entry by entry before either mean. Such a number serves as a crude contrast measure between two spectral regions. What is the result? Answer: 2.69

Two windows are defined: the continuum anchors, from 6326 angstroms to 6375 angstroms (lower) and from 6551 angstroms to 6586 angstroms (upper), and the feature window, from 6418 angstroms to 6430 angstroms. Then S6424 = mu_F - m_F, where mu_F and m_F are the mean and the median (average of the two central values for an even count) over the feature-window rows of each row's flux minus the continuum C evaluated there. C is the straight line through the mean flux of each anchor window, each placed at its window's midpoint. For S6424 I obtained -0.33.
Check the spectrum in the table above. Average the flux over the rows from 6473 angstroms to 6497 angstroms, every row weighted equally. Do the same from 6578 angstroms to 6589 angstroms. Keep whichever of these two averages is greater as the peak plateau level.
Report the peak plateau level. 28.3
